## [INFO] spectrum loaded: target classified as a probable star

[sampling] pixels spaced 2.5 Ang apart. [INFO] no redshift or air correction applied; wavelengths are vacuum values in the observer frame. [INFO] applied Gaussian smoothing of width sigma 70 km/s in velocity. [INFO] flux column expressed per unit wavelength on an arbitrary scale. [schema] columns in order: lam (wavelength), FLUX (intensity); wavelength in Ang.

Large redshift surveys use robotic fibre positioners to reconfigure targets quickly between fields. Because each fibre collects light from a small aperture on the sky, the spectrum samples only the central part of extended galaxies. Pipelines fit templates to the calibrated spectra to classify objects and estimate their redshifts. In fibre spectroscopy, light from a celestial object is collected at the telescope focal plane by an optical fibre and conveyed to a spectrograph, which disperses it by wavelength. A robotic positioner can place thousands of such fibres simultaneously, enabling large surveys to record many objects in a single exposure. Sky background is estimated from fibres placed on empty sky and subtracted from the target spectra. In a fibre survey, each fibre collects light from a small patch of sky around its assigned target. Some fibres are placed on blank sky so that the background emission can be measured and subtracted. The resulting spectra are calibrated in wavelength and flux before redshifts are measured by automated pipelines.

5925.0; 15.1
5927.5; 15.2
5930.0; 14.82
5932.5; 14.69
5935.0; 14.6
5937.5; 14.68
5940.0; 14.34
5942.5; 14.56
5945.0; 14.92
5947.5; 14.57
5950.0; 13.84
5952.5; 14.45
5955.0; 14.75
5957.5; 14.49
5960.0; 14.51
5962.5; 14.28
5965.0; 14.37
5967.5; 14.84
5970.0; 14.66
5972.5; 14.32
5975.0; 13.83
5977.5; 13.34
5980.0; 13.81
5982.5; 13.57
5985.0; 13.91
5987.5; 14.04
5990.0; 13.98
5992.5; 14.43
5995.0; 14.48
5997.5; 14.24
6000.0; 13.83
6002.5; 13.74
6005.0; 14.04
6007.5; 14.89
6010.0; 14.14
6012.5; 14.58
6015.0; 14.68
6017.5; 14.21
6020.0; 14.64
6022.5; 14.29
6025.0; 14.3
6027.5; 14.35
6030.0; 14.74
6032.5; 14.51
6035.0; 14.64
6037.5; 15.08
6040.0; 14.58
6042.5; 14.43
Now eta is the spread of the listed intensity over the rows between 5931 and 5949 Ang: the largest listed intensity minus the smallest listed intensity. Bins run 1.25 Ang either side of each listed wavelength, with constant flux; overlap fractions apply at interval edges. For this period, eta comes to 0.6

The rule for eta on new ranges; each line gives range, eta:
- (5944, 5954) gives 1.1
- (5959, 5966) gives 0.2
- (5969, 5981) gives 1.3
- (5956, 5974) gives 0.6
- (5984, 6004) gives 0.7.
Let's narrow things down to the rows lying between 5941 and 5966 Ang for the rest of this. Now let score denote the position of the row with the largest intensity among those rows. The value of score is 5945.0 Ang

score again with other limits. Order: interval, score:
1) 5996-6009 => 6007.5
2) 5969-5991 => 5970.0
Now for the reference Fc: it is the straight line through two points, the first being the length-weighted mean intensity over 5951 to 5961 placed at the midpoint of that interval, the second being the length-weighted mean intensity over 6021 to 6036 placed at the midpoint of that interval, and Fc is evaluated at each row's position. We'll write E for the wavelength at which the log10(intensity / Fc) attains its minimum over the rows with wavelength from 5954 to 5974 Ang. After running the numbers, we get 5962.5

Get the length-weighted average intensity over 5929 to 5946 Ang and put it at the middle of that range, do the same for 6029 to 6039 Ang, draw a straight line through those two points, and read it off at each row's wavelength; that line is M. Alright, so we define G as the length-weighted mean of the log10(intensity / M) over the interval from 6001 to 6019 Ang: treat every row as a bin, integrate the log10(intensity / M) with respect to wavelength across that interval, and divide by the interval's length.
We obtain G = -0.012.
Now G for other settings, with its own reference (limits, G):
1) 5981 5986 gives -0.029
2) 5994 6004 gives -0.020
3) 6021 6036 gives -0.008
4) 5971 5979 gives -0.025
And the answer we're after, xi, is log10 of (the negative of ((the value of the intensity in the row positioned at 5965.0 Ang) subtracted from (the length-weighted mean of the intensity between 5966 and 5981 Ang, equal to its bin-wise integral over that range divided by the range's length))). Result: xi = -0.6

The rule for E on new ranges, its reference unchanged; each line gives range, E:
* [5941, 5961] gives 5950.0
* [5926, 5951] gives 5950.0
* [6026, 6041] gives 6027.5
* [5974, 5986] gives 5977.5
